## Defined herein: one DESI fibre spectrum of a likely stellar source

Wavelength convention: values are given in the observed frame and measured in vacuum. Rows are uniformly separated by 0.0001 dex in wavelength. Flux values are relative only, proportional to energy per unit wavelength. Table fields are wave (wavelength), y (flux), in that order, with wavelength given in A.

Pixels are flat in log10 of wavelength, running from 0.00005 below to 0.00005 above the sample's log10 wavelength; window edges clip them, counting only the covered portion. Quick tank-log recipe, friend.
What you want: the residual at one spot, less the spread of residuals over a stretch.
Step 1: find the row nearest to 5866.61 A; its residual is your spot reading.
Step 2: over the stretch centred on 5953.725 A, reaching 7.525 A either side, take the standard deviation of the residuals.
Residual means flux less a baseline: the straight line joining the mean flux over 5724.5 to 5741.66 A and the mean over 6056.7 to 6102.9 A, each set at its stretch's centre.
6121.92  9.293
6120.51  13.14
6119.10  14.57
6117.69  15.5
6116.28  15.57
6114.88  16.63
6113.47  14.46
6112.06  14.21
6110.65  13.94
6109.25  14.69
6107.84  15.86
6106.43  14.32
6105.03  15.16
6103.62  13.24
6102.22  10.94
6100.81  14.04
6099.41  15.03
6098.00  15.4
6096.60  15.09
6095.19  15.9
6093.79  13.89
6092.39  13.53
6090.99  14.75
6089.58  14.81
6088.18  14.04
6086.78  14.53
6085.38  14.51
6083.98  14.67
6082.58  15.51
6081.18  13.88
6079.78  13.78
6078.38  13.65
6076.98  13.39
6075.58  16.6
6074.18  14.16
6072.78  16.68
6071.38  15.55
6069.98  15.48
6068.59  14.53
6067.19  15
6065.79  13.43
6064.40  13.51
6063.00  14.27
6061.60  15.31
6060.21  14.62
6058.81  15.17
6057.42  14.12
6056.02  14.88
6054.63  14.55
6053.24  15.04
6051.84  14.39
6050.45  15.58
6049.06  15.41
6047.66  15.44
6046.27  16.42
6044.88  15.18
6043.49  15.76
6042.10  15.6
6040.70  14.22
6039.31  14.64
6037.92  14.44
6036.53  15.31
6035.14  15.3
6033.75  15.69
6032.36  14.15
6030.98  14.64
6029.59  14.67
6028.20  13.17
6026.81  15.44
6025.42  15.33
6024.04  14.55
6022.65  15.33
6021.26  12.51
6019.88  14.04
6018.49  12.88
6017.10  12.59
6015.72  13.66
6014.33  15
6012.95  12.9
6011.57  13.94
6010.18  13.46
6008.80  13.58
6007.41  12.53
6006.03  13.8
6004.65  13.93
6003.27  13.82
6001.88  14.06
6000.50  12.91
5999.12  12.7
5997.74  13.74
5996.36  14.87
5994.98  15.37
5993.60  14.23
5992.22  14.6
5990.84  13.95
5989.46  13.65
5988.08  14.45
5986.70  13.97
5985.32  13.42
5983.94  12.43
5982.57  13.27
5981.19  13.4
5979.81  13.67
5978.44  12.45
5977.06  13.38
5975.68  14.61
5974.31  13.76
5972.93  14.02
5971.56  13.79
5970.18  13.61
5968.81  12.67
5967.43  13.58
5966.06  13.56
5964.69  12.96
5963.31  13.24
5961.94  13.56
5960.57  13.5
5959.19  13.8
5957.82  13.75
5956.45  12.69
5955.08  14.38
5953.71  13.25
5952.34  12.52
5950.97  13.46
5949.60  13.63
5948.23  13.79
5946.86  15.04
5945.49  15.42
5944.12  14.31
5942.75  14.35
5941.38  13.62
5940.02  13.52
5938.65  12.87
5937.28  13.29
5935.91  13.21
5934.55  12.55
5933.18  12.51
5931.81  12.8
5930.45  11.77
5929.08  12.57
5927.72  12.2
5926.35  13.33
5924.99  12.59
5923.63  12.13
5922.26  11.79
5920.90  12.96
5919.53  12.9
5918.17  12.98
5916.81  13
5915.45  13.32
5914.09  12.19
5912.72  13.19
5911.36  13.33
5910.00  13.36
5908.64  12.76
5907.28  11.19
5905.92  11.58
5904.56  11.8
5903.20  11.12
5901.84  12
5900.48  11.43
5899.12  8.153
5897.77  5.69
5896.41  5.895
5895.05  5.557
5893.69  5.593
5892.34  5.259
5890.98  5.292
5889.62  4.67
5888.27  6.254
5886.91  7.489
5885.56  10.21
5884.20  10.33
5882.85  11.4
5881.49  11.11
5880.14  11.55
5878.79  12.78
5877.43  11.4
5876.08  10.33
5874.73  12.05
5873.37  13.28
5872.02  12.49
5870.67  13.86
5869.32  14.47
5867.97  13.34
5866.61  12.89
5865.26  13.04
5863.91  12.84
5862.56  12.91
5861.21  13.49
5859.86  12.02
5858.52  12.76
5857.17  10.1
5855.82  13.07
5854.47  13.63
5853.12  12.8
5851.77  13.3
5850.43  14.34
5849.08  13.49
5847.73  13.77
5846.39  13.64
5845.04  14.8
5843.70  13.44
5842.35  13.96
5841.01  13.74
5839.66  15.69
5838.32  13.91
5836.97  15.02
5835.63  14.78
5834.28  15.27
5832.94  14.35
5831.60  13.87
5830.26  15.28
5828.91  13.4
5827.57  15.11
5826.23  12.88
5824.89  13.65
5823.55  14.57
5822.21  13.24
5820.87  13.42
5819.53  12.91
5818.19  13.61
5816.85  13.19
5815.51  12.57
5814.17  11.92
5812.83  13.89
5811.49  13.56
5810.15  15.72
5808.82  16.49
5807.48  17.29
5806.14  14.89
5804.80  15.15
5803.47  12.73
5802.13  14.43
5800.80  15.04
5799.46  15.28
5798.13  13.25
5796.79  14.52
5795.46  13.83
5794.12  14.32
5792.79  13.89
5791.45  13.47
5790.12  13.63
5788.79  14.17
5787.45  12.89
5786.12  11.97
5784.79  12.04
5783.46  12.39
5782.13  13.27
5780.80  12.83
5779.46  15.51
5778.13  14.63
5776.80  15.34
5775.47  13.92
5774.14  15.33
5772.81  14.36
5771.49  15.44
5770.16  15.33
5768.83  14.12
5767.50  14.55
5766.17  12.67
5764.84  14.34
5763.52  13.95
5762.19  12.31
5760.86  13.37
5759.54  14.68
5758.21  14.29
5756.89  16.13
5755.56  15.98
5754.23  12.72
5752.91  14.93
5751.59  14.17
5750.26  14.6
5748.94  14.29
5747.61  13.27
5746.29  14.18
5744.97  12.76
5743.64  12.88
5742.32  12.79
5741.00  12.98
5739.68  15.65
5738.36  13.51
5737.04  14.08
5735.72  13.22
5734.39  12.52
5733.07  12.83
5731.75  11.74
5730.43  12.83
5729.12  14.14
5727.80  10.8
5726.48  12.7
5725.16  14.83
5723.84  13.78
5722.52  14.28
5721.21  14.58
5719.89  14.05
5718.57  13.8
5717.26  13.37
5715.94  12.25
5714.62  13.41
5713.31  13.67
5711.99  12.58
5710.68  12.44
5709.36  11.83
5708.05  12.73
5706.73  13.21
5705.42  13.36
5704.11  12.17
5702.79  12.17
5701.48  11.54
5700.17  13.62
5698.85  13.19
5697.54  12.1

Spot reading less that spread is -1.5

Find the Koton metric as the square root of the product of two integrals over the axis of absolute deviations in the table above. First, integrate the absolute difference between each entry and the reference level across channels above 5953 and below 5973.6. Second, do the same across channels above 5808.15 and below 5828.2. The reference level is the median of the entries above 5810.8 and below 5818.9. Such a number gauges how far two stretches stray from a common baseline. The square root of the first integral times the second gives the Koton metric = 11.9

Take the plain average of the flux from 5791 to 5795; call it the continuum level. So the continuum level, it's 13.9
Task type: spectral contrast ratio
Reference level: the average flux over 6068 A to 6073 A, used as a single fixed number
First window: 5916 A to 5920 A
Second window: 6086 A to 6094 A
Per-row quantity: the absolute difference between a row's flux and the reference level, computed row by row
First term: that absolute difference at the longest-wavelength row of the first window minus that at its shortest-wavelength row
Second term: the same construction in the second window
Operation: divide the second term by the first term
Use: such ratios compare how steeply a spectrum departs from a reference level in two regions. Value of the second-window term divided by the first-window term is 6.4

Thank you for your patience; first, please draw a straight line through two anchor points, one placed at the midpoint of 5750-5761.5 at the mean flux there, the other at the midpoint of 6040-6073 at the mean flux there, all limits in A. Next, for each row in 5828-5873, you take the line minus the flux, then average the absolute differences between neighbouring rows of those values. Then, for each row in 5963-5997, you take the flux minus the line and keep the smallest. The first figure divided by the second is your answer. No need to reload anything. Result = -0.38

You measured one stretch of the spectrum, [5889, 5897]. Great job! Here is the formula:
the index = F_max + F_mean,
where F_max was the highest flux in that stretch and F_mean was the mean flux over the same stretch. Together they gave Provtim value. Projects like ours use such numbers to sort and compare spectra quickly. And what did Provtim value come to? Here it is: 11.3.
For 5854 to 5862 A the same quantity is 26.1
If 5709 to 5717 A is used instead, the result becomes 26.4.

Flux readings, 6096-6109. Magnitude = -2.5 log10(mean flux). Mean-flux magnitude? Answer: -2.89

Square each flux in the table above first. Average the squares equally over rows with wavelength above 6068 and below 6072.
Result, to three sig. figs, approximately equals 231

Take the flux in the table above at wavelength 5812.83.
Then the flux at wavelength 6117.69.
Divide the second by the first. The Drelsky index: 1.12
